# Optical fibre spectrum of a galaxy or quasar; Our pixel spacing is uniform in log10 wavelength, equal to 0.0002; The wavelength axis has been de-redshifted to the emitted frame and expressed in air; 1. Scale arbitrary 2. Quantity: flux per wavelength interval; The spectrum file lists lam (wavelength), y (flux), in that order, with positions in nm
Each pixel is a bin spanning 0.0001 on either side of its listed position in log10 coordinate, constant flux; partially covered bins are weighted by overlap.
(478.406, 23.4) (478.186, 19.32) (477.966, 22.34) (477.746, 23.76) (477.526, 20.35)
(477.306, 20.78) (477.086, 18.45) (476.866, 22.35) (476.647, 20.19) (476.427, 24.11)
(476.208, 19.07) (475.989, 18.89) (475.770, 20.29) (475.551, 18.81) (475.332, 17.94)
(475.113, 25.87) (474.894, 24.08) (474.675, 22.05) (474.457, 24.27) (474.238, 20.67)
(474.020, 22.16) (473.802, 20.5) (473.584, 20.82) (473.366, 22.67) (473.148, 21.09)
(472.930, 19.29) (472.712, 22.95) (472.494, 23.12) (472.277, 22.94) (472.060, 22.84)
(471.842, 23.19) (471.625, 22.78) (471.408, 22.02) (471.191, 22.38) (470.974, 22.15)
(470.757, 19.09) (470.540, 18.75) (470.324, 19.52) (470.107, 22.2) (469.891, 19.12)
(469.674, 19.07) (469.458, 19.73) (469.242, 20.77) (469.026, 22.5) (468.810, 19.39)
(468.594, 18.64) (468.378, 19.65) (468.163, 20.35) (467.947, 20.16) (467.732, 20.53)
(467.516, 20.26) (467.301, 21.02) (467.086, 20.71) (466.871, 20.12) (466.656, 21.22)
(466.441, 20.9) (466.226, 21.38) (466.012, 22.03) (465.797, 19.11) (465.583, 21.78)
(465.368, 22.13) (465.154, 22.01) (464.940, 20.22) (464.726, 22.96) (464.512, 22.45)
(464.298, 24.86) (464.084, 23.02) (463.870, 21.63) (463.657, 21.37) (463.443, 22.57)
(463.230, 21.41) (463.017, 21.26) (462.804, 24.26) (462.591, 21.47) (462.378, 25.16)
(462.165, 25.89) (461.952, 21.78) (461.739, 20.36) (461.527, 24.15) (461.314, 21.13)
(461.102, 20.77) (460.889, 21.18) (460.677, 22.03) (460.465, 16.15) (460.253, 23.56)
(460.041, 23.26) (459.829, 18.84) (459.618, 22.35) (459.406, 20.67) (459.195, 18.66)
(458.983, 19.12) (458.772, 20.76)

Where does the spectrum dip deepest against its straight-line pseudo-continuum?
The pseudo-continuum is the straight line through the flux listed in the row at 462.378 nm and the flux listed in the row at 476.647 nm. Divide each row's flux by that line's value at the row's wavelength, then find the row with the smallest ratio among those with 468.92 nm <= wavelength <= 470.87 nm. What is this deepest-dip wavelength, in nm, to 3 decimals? 470.540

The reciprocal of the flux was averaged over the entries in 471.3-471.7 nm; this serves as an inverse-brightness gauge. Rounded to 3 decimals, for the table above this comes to 0.045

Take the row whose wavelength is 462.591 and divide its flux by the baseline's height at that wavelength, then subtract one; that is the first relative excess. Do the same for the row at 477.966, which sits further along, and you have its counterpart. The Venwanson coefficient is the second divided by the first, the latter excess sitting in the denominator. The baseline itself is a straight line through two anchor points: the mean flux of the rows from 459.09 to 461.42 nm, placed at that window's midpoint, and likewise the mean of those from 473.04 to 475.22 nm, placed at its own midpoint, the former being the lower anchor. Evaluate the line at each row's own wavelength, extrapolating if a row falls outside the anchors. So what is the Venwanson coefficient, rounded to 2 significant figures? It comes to -1.2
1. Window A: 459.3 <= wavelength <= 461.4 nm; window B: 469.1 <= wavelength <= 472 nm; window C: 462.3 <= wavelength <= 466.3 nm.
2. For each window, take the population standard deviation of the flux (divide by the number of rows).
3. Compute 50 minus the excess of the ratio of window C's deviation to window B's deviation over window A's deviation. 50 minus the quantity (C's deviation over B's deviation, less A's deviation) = 51.18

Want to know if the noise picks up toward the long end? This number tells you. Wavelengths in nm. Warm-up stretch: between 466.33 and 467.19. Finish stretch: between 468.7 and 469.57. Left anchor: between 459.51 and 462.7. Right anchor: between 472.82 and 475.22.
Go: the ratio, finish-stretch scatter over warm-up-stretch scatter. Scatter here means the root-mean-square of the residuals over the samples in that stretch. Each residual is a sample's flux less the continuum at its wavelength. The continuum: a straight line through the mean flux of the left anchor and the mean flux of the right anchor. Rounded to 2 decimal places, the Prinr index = 1.43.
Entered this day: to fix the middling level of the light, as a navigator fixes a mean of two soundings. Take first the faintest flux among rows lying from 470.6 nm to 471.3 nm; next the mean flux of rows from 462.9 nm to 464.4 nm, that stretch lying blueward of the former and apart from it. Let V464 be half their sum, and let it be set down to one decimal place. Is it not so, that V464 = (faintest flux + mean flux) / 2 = 20.7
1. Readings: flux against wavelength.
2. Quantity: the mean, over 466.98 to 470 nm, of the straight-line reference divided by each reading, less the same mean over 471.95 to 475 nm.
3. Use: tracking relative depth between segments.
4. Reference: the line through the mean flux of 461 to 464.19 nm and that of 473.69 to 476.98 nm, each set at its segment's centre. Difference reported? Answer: 0.11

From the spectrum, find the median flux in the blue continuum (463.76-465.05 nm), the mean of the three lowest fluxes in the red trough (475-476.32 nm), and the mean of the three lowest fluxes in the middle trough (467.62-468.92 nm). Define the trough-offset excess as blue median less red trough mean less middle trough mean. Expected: -15.1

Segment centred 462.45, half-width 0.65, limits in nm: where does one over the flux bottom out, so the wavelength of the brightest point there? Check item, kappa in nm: 462.165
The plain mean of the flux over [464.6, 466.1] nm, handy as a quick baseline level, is 21.5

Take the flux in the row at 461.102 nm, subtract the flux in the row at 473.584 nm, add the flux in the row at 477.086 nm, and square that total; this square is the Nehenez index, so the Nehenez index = 339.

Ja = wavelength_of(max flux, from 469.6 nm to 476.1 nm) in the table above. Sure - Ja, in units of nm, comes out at 475.113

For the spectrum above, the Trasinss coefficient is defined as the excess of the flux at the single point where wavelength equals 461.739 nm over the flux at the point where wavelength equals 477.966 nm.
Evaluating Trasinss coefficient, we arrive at -2.0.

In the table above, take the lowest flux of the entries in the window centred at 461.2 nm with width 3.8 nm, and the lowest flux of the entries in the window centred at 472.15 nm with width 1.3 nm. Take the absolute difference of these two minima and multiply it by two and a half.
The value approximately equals 16.6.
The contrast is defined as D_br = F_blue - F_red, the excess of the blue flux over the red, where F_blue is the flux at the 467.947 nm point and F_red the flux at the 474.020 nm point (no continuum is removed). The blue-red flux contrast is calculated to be -2.0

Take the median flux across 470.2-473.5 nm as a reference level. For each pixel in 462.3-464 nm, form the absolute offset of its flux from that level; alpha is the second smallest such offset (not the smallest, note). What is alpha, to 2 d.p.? 0.75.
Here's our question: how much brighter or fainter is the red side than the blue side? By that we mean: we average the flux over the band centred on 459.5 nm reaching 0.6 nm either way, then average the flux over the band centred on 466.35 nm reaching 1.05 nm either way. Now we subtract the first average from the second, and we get 0.6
